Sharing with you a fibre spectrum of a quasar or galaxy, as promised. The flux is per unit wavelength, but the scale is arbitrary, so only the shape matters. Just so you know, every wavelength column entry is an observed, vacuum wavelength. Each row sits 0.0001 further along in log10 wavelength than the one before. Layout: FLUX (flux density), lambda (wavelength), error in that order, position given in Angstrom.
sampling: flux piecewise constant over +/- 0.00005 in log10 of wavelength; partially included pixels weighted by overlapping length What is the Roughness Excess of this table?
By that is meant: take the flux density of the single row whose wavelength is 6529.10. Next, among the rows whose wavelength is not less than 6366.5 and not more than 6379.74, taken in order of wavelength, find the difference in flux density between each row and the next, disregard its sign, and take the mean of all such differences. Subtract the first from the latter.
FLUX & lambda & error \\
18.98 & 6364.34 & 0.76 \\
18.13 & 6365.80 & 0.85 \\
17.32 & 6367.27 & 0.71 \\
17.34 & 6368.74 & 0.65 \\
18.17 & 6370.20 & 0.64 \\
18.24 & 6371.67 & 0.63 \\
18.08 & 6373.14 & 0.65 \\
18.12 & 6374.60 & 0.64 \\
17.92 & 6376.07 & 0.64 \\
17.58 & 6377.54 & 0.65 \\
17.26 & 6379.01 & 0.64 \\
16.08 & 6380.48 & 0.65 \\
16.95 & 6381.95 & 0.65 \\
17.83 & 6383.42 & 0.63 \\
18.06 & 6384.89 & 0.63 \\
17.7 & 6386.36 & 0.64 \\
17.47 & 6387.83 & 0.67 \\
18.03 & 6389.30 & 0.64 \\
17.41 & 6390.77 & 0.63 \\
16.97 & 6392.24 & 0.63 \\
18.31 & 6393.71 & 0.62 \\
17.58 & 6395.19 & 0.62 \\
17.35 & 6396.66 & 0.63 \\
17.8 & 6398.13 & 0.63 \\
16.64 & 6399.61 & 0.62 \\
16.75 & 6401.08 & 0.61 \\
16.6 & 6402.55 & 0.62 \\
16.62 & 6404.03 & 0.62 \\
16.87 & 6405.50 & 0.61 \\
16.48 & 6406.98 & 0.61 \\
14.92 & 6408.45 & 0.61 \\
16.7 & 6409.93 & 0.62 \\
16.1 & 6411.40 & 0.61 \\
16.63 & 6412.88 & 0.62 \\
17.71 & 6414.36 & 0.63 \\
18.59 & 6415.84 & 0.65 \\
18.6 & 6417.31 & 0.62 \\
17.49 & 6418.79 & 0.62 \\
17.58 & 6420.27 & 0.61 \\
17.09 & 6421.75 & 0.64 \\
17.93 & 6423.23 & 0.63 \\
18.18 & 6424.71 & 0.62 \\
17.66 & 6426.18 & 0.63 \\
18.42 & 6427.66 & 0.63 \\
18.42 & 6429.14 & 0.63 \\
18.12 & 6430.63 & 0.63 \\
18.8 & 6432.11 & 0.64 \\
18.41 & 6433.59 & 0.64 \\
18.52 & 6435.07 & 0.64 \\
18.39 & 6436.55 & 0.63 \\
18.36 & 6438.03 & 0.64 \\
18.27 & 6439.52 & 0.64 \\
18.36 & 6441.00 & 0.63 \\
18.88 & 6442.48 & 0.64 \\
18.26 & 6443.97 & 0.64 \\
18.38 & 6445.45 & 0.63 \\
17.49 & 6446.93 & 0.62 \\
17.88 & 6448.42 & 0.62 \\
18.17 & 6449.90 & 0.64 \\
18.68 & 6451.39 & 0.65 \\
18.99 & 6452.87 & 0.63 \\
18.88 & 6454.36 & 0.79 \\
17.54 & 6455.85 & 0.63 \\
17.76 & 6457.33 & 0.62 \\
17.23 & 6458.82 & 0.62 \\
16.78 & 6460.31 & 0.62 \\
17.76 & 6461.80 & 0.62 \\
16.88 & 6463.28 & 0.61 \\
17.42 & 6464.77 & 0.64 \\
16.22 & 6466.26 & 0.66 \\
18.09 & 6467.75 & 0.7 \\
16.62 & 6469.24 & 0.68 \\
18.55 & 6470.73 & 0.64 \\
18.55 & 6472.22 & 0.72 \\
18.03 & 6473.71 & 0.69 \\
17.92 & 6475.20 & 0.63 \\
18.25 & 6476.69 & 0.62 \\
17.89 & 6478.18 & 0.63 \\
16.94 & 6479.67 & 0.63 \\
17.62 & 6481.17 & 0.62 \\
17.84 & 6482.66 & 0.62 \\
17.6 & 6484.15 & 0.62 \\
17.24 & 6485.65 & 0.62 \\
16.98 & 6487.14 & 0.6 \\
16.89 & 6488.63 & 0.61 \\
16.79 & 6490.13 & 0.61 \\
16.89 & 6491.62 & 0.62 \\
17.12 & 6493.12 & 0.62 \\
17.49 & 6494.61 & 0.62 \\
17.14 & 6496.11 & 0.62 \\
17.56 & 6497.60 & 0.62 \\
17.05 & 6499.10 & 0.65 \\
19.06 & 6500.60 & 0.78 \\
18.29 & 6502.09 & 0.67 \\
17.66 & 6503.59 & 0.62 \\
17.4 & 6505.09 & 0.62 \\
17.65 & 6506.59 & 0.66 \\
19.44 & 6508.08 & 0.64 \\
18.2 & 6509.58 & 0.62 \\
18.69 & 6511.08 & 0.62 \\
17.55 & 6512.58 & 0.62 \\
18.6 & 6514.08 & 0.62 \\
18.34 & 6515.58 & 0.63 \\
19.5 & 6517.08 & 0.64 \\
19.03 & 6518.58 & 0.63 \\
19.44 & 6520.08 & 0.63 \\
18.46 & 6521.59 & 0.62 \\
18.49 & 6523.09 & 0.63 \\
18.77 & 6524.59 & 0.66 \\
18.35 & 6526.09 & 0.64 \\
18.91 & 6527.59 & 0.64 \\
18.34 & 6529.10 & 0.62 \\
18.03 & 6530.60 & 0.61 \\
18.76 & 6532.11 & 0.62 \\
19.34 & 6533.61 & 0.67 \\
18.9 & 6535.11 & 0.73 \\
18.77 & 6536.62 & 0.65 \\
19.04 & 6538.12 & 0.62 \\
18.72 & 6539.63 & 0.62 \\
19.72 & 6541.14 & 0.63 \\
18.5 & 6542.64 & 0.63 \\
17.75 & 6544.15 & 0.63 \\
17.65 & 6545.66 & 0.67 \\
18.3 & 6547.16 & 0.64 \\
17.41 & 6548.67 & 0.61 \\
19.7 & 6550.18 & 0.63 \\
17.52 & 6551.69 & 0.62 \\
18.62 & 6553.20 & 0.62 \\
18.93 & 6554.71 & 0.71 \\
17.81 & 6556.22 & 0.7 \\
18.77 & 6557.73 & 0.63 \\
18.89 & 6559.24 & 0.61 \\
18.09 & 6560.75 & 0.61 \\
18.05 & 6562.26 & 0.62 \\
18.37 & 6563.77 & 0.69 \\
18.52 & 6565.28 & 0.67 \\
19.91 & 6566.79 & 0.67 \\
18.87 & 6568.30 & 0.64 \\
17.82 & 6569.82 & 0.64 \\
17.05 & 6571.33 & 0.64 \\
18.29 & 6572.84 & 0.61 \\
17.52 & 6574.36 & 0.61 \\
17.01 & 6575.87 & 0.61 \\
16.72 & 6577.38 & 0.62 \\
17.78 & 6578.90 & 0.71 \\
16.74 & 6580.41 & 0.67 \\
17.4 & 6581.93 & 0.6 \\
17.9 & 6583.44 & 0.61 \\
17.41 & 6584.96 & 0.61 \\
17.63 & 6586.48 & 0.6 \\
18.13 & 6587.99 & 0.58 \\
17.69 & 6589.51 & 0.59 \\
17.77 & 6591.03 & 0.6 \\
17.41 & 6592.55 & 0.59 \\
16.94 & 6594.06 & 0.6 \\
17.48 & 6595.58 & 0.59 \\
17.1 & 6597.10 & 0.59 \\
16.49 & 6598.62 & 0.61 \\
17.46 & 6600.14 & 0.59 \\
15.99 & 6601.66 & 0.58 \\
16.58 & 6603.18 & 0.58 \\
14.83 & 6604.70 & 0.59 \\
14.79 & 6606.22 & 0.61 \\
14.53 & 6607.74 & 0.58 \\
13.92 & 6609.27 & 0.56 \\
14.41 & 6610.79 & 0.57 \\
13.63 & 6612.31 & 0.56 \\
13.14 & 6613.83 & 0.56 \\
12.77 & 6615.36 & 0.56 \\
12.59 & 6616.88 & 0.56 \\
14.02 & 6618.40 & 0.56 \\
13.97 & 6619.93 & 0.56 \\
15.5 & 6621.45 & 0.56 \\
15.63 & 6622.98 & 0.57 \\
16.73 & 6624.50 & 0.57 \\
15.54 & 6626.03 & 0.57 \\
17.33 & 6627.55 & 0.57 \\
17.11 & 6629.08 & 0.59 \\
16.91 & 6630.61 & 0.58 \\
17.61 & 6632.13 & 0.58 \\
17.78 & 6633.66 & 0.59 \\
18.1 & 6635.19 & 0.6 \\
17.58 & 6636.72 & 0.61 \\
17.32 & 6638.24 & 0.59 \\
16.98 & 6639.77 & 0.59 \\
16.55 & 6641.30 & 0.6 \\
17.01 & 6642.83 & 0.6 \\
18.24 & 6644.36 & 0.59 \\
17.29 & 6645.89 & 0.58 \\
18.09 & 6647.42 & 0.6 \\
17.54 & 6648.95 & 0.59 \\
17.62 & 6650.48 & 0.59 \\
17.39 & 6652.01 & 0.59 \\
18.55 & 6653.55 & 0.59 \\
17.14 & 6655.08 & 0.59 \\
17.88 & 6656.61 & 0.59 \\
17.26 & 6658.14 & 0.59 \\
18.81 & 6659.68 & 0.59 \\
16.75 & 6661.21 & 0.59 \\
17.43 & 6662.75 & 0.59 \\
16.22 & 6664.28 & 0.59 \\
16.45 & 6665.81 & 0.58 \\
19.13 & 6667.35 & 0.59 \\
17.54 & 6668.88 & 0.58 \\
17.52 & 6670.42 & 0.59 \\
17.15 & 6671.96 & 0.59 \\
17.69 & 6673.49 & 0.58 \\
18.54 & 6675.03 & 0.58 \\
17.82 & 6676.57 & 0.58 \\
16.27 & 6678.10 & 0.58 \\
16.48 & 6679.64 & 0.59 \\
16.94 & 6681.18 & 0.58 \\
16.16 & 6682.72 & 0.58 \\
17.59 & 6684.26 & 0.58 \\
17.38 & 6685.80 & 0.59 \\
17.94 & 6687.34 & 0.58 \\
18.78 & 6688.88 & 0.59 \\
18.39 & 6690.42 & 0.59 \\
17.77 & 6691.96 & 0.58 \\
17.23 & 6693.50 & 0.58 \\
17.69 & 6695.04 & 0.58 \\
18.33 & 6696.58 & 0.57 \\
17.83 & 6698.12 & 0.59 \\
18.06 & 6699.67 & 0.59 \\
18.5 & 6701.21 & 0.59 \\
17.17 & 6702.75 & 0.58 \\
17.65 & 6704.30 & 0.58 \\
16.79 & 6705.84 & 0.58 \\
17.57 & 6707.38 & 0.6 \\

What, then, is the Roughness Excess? -18.1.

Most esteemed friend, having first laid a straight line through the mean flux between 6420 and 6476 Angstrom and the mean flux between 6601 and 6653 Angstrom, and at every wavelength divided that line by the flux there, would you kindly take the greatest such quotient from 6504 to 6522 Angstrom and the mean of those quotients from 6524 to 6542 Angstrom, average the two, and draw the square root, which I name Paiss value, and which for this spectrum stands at 0.976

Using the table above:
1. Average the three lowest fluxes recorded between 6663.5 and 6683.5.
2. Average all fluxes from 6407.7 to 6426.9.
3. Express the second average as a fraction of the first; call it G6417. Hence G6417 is 1.07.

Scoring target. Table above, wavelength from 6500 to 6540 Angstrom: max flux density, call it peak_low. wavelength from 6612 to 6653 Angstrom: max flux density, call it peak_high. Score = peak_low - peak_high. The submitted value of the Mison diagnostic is 1.3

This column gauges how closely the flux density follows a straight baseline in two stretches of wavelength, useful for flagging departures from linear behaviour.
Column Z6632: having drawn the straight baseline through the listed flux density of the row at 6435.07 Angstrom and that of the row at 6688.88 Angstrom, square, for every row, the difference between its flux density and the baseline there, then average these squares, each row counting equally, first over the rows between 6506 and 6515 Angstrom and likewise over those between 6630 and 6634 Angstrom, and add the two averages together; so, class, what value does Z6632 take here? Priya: 2.3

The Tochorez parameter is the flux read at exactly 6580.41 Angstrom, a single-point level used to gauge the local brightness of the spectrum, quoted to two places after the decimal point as 16.74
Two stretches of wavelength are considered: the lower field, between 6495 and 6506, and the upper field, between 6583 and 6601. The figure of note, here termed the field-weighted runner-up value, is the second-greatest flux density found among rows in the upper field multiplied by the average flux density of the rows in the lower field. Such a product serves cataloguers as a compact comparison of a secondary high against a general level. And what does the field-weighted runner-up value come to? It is 317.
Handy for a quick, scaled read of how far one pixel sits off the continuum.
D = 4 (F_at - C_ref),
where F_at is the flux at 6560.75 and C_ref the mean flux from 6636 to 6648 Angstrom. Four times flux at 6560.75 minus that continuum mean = 2.8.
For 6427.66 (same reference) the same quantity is 4.2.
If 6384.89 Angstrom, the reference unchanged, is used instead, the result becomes 2.7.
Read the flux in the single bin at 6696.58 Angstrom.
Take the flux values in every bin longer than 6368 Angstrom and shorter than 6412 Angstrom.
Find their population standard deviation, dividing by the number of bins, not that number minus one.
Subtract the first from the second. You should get -17.6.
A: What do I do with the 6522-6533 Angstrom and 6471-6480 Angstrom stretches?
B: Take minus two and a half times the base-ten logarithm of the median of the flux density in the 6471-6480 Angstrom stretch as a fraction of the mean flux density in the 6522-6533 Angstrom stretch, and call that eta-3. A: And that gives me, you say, 0.033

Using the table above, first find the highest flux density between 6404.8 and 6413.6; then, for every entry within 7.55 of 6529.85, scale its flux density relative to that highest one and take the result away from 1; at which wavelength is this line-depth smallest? 6533.61 Angstrom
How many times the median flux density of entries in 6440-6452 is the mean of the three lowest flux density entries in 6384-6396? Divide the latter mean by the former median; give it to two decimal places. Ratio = 0.94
